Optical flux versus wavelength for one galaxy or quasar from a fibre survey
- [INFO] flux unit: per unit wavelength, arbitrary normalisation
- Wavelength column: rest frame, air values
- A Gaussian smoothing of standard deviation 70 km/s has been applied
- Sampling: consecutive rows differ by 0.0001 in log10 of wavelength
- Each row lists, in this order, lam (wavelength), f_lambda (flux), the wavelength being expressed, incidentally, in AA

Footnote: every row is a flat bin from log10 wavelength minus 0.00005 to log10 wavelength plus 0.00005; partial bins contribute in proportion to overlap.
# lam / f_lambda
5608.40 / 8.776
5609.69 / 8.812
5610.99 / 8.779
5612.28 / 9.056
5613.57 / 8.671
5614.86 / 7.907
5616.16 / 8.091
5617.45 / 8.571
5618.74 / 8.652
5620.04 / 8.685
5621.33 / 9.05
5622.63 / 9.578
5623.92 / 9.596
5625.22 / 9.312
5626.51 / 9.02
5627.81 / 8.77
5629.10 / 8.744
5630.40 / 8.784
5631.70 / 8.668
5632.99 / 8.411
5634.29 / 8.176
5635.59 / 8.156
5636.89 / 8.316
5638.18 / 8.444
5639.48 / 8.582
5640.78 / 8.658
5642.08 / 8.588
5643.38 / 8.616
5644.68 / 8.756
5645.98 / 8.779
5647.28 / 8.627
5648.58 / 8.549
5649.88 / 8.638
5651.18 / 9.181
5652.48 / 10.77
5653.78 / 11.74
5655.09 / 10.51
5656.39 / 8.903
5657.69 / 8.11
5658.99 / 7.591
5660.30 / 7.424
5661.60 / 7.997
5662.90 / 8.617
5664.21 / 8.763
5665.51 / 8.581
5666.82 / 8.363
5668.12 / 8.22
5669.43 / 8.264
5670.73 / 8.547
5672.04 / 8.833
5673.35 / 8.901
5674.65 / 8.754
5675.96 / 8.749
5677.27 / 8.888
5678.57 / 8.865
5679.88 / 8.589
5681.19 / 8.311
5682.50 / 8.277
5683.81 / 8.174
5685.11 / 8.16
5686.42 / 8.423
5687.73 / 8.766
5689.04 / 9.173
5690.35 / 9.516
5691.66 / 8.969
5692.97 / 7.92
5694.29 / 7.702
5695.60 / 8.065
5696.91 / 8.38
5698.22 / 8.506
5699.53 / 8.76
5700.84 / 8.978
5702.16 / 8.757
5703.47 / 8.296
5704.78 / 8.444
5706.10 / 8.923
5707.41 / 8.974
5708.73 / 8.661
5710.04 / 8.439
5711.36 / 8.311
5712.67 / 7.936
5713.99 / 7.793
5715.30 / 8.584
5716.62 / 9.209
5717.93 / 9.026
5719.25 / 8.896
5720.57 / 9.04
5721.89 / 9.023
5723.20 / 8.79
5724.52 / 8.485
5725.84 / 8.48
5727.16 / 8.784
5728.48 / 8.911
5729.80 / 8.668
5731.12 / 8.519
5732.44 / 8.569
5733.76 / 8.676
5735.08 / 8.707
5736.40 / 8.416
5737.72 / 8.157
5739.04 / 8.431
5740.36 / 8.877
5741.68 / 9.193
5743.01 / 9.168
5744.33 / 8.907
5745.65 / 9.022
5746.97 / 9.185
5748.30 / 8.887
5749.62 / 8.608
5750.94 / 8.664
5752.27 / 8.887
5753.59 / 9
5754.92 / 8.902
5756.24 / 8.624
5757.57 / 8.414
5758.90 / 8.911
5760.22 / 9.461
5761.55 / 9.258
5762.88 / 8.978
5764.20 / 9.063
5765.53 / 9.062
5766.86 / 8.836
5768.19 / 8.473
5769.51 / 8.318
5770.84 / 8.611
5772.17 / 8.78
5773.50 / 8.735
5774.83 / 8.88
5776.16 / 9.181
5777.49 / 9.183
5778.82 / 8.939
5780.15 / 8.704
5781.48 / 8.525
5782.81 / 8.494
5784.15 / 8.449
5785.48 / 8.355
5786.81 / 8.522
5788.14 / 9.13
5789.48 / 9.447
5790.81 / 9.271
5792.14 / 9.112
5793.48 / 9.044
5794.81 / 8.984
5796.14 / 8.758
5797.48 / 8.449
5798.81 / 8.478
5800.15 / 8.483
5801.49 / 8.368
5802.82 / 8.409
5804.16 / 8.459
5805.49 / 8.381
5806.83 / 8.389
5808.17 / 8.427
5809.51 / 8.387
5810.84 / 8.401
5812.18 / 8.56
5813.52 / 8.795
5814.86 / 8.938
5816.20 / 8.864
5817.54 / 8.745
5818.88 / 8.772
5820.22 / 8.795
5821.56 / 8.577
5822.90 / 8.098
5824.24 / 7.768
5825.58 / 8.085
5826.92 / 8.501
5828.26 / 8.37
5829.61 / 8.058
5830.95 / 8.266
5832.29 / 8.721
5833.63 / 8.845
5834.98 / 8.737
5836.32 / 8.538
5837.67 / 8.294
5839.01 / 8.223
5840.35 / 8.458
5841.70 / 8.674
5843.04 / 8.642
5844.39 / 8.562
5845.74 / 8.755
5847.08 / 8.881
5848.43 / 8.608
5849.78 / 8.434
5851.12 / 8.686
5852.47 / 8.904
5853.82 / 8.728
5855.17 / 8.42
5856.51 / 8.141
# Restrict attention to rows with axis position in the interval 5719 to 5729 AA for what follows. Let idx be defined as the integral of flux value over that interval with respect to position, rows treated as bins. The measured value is 88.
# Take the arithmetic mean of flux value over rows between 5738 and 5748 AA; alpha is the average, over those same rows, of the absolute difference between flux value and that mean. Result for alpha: 0.198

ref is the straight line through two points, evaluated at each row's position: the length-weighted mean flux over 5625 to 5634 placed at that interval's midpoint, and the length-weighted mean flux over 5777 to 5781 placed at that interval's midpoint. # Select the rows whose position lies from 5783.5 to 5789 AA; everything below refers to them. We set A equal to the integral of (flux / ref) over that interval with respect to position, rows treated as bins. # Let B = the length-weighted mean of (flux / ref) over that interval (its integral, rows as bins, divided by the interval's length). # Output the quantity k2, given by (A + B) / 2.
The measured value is 3.15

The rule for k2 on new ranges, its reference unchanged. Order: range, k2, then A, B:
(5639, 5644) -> 2.94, 4.90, 0.98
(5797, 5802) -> 2.83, 4.72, 0.94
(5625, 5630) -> 3.05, 5.09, 1.02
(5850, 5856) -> 3.37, 5.78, 0.96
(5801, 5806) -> 2.83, 4.71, 0.94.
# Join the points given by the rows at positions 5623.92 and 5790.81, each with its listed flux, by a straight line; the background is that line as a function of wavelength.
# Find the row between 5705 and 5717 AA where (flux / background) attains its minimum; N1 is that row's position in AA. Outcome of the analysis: 5713.99 AA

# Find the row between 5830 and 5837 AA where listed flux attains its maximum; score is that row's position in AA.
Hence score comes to 5833.63 AA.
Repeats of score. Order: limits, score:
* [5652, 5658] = 5653.78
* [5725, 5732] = 5728.48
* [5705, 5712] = 5707.41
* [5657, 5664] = 5662.90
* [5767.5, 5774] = 5772.17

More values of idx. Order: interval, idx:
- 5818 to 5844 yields 220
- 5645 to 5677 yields 282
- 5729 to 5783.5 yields 480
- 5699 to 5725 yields 225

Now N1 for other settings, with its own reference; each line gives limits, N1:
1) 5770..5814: 5785.48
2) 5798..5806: 5801.49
